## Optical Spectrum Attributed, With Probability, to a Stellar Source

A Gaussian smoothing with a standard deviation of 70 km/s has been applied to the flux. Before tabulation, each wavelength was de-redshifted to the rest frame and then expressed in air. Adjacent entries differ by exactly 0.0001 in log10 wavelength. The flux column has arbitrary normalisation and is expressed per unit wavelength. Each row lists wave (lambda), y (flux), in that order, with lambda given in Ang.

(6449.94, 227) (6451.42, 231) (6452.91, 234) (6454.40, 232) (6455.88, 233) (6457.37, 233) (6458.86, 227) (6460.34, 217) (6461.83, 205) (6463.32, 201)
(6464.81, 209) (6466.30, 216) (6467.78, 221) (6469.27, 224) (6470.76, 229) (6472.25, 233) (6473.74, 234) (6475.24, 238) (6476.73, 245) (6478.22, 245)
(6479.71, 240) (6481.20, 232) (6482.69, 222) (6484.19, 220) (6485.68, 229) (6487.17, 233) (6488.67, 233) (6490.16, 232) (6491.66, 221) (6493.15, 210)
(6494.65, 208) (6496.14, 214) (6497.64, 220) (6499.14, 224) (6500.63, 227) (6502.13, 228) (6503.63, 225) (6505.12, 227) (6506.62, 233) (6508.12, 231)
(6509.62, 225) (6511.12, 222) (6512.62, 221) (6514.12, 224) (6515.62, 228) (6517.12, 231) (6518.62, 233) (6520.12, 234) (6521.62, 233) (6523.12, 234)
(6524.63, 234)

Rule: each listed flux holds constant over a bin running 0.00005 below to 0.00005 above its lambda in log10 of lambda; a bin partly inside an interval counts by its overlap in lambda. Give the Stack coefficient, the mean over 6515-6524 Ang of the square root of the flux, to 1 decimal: 15.2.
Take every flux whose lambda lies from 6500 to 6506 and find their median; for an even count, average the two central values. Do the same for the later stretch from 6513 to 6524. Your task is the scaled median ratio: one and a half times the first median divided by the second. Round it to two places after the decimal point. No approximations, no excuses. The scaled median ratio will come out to 1.46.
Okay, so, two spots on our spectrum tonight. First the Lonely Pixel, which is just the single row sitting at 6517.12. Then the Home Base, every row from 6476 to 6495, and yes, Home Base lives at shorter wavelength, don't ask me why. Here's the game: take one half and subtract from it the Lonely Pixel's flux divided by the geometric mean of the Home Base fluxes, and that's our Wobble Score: -0.512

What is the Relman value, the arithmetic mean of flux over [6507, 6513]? 225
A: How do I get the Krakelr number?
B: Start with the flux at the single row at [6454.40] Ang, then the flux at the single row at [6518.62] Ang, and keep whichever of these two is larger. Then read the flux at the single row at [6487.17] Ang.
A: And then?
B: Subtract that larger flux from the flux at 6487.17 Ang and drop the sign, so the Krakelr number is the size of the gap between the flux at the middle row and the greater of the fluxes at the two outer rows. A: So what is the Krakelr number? 0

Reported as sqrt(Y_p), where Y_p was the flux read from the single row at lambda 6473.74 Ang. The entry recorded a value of 15.3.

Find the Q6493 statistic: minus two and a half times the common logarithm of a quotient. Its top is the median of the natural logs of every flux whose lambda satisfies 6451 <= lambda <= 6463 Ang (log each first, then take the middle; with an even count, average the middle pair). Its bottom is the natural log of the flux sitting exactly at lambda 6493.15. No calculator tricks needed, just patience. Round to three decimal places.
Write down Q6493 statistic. -0.020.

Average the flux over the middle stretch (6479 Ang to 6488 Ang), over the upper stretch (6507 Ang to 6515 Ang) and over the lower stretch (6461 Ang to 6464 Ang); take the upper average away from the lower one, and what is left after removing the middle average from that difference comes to -251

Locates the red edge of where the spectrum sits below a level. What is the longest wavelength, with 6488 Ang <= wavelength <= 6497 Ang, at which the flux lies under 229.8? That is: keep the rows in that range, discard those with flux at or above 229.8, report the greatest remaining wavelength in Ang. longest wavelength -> 6496.14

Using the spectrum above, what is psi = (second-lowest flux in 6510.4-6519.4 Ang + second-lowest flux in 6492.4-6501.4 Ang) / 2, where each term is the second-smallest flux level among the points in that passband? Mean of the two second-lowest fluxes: 216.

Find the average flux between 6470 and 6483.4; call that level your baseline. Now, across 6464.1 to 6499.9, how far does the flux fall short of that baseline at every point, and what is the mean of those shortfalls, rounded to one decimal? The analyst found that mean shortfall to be 9.0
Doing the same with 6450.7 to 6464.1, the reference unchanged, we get 11.7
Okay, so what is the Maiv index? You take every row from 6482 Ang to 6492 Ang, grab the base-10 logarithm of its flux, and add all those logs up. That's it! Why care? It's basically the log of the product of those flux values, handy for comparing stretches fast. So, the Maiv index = 16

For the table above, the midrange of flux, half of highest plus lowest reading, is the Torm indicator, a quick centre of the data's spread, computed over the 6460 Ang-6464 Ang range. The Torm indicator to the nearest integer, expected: 209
